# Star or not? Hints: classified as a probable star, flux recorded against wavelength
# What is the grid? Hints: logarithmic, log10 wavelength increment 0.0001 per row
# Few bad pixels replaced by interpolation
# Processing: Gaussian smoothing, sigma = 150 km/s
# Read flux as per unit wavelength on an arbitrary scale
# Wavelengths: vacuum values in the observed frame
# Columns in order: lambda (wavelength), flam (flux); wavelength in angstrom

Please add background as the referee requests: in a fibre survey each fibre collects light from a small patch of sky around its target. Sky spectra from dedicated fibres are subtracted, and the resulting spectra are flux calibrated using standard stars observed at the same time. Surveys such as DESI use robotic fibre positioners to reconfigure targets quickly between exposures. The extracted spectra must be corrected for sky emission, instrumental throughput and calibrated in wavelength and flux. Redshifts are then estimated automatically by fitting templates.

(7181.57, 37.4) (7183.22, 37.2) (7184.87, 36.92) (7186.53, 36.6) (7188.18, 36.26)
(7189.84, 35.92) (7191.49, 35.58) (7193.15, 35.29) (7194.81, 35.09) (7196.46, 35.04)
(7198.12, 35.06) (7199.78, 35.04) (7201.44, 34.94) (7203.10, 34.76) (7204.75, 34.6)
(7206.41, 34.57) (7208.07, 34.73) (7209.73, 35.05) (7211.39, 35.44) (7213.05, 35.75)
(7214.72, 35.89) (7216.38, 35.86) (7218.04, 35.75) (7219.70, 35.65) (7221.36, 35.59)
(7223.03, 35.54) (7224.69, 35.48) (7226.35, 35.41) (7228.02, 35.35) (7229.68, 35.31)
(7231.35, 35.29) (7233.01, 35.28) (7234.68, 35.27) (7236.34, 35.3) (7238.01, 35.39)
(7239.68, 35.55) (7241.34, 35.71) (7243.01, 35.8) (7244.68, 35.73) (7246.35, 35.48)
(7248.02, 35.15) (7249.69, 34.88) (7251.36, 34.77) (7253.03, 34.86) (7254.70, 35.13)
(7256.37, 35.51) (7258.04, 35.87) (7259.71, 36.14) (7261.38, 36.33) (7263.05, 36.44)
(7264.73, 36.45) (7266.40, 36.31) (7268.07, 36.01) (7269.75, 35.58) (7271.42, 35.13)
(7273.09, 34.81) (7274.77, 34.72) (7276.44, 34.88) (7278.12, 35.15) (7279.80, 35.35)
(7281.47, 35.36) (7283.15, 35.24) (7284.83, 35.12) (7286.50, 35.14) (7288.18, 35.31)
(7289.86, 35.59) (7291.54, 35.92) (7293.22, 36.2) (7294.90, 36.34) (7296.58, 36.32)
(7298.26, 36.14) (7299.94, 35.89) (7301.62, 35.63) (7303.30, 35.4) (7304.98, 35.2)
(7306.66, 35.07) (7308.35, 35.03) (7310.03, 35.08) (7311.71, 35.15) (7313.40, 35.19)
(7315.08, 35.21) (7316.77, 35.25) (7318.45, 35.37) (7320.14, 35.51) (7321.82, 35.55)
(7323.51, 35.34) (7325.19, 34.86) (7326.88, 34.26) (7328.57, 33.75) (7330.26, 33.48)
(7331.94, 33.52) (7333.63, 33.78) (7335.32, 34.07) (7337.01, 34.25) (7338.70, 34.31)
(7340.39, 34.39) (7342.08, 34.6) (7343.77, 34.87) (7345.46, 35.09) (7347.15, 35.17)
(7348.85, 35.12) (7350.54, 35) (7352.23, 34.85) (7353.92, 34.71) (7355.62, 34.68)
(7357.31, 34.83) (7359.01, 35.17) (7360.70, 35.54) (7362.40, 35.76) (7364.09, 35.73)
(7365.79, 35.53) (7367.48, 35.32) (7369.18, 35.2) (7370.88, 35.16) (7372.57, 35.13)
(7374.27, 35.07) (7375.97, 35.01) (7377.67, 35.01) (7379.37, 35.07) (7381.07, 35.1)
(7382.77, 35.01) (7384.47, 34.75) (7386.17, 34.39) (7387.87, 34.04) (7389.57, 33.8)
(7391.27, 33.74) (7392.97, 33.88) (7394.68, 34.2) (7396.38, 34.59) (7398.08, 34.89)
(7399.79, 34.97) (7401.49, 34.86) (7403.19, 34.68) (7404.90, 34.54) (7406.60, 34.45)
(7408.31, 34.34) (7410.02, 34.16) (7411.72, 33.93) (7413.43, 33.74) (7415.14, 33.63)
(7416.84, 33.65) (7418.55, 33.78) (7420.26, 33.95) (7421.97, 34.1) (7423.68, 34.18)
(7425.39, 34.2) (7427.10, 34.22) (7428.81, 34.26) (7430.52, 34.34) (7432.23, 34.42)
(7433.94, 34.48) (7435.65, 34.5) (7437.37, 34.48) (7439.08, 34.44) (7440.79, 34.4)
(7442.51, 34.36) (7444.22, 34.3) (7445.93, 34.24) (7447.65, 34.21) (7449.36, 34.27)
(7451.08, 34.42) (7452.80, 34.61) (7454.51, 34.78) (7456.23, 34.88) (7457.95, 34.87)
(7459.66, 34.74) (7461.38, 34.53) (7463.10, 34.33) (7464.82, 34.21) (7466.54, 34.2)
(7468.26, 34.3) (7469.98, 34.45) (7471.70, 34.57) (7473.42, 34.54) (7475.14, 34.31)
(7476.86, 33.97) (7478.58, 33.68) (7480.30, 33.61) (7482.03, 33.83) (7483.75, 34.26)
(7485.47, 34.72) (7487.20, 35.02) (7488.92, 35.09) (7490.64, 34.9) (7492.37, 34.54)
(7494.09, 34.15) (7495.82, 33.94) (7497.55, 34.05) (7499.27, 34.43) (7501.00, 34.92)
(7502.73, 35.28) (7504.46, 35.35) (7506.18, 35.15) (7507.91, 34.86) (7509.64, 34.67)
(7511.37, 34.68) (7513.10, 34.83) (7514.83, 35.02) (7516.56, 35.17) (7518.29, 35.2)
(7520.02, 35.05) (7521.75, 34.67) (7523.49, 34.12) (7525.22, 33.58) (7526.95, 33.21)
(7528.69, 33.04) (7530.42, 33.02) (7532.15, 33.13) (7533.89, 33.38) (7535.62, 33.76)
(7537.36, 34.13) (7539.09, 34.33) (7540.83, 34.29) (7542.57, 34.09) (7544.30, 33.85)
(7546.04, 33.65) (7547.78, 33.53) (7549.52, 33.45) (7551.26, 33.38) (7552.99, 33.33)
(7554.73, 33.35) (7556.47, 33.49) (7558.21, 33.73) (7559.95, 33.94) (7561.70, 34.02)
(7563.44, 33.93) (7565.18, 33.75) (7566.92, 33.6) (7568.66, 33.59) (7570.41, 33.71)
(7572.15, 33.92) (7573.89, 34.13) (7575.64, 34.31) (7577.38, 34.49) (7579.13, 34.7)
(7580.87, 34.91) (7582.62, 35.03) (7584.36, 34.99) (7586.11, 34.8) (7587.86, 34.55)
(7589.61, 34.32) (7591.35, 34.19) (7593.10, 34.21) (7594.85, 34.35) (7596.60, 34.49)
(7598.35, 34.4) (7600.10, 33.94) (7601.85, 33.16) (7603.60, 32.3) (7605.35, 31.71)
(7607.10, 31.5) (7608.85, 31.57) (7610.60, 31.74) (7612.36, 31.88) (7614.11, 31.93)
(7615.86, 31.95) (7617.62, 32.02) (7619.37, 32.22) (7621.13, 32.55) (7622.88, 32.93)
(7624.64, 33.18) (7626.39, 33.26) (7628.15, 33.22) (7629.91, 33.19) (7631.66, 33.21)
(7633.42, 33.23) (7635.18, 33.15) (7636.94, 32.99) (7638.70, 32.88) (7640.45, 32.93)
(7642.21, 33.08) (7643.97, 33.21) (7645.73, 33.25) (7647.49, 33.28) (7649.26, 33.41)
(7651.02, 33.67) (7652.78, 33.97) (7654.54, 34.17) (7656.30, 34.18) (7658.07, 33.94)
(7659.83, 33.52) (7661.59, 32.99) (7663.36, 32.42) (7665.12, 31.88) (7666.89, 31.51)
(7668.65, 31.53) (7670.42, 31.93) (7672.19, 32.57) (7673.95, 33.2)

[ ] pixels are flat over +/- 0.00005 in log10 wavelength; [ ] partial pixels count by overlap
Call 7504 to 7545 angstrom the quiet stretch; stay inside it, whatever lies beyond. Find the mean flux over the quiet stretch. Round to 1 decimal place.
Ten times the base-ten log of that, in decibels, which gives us 15.3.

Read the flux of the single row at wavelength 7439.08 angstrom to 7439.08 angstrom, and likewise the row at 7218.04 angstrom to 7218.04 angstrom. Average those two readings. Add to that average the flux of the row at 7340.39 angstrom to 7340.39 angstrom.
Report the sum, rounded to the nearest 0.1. 69.5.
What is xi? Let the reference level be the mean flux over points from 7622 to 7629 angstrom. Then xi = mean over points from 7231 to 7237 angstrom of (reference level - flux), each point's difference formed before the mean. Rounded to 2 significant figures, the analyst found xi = -2.1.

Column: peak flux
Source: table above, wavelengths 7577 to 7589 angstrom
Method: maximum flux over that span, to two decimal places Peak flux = 35.03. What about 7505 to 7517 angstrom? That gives 35.17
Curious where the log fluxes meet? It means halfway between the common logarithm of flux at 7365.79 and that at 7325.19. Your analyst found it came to 1.55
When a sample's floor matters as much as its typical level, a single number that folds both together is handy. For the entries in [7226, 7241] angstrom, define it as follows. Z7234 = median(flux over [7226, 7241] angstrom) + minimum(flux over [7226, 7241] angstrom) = 70.6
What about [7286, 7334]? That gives 68.7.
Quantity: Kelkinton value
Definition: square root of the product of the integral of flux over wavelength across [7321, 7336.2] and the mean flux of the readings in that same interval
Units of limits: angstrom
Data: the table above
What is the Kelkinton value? 134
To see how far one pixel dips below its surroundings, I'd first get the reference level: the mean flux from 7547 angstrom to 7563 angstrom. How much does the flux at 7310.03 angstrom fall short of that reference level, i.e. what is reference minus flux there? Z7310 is -1.5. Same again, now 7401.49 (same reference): -1.3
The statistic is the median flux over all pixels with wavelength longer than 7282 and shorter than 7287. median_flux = 35.14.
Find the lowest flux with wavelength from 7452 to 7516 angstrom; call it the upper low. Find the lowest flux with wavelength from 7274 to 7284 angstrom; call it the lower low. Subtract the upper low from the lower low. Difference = 1.1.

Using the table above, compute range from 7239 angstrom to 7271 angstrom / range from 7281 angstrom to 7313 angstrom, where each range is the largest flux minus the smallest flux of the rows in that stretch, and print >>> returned 1.3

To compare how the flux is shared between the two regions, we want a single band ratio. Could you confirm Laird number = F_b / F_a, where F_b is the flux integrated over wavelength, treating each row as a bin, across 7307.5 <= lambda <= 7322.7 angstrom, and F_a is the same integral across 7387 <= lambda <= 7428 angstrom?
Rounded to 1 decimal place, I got 0.4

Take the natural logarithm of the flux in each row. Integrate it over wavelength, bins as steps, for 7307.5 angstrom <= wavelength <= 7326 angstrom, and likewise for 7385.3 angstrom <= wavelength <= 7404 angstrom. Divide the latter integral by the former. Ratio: 1.004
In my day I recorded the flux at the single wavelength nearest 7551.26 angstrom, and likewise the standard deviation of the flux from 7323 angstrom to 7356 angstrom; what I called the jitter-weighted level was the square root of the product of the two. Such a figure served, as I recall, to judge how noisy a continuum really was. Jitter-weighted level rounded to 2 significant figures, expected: 4.3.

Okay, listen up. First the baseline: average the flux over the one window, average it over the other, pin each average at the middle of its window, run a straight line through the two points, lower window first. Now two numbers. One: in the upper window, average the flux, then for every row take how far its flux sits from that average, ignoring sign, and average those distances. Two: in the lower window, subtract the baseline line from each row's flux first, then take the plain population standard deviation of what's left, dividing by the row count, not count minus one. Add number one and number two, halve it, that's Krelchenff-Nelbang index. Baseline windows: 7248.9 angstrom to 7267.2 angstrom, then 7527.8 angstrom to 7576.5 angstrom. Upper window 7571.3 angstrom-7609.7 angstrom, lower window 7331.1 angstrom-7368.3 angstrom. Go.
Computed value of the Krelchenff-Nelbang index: 0.75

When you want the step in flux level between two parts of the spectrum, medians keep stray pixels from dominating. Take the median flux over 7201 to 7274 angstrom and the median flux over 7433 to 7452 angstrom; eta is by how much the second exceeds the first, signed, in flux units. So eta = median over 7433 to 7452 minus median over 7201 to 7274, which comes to -1.06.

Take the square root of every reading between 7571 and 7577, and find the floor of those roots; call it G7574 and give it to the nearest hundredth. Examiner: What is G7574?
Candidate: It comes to 5.82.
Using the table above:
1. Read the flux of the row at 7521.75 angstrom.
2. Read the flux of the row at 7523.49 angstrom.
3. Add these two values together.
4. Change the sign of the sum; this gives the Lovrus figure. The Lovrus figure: -68.8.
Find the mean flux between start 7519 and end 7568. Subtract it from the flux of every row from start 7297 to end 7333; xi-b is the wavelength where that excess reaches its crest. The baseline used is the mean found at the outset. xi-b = 7298.26 angstrom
